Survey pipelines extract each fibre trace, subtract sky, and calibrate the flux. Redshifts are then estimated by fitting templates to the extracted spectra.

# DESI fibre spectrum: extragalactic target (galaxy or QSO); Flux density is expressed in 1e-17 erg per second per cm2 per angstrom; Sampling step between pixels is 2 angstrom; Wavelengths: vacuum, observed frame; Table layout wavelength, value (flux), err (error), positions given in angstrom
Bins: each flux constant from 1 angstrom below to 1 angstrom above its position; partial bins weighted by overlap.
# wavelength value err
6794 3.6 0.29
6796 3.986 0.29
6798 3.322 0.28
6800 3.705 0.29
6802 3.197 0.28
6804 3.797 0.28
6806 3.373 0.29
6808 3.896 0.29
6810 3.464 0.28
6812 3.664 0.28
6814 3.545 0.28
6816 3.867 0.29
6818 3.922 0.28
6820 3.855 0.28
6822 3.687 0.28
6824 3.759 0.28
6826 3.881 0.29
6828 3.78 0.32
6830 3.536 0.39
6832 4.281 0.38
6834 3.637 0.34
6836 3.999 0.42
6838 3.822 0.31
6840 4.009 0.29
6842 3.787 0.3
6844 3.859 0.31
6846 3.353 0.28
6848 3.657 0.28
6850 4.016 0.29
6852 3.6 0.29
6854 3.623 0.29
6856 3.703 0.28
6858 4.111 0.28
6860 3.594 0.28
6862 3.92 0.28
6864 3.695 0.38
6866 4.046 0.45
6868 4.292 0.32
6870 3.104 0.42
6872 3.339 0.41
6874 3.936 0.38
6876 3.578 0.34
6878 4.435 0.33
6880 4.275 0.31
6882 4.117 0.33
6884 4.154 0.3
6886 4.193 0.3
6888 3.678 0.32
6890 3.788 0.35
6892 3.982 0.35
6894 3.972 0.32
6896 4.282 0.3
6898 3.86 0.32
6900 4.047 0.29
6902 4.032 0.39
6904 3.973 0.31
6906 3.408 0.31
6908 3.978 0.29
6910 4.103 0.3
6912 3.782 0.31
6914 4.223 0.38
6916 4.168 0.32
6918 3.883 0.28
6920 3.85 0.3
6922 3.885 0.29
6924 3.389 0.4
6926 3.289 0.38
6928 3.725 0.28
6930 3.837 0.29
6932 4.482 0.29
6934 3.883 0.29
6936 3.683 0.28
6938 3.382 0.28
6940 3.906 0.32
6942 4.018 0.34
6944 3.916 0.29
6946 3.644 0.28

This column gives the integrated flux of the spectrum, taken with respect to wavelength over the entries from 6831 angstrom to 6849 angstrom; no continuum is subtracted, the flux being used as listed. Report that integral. 69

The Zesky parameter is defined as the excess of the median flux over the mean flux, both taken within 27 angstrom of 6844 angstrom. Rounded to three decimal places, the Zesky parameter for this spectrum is -0.010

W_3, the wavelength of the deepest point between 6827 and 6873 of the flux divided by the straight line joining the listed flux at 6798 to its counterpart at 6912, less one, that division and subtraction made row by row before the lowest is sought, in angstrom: 6870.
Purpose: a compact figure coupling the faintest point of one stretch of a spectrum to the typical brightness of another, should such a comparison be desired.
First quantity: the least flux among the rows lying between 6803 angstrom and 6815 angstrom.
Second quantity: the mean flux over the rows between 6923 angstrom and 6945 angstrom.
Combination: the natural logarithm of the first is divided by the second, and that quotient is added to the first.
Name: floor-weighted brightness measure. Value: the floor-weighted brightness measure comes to 3.70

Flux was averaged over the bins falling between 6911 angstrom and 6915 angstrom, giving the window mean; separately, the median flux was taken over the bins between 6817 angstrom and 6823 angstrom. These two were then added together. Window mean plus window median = 7.9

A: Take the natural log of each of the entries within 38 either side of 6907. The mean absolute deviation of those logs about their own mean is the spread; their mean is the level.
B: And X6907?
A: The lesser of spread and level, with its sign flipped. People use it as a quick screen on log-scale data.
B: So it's -0.063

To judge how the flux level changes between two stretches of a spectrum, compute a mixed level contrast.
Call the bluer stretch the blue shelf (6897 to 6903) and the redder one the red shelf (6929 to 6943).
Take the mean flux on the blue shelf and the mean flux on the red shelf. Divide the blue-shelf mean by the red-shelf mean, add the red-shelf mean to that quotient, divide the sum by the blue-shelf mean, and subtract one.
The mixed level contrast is 0.23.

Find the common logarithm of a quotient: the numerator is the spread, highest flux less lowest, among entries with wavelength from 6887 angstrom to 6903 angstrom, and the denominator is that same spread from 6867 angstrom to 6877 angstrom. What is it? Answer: -0.3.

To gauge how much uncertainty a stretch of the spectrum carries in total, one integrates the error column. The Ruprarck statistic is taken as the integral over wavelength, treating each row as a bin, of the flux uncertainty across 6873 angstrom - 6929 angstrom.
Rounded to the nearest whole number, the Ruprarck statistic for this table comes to 18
